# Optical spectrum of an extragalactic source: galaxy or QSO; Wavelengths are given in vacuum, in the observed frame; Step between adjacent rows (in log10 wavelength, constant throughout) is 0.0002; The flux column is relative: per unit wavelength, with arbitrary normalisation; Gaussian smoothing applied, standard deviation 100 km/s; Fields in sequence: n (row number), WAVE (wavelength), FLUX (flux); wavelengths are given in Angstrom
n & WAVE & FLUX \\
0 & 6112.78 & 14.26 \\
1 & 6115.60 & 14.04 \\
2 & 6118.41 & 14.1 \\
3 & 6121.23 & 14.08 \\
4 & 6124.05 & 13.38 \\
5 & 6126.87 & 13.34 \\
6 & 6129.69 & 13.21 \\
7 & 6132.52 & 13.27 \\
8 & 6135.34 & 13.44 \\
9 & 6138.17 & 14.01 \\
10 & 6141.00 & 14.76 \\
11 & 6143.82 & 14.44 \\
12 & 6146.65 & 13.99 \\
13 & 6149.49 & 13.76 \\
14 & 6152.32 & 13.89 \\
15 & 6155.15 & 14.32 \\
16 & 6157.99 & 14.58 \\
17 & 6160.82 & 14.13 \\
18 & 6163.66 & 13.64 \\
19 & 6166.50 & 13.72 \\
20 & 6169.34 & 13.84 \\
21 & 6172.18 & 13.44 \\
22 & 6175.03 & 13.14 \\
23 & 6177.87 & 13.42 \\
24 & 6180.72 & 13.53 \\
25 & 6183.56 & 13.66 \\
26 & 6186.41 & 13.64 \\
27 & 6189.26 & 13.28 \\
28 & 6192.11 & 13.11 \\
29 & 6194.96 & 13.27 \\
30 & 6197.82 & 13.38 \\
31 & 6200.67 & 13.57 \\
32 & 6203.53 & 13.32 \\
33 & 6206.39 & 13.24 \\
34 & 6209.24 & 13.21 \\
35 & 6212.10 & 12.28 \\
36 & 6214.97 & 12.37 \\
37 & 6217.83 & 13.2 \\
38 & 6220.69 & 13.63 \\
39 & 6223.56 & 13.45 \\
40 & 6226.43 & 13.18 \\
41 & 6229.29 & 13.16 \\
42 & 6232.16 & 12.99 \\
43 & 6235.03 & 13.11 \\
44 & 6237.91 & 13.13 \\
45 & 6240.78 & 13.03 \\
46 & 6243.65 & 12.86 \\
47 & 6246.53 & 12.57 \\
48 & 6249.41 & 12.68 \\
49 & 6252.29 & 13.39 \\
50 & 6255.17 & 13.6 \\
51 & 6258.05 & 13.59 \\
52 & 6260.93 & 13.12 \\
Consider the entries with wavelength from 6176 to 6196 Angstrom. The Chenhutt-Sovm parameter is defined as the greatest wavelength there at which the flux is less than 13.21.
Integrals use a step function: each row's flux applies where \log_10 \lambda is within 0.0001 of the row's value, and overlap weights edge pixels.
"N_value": 6192.11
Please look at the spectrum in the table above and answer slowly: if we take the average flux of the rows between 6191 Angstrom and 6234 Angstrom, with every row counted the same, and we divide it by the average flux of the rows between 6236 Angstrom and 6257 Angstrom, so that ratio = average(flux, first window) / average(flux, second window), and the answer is 1.009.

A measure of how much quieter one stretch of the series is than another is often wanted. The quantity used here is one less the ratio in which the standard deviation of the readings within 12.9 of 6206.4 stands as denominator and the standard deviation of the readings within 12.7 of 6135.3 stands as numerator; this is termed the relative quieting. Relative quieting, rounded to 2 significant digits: -0.25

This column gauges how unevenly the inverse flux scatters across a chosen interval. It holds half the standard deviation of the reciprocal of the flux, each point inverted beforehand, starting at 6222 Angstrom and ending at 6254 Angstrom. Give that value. 0.0008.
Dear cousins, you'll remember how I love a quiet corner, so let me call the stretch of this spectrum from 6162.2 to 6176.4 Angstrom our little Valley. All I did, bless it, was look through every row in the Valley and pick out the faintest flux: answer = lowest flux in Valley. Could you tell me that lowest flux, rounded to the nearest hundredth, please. 13.14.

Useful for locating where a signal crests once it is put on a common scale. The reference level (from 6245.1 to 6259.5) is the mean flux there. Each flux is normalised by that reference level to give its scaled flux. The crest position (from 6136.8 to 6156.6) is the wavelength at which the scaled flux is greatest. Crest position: 6141.00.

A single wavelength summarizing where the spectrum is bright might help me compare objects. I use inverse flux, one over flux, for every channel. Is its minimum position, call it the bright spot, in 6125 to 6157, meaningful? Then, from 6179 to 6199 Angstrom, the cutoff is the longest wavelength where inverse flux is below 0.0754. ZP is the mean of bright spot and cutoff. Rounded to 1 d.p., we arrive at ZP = 6169.4 Angstrom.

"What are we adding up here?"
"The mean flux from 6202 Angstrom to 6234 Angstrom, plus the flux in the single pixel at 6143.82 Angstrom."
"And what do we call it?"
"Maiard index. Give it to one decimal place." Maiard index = 27.5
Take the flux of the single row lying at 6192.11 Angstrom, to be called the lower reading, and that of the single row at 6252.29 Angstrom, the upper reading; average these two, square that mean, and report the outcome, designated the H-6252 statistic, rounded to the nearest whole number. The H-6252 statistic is 176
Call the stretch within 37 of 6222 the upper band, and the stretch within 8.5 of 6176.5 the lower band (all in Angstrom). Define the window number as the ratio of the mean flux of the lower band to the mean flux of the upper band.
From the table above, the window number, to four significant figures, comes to 1.026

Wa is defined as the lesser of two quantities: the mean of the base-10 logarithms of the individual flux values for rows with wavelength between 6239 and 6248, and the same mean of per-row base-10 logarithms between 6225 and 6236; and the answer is 1.108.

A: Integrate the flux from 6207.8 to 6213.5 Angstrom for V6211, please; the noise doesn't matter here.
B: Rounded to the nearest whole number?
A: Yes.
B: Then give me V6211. 73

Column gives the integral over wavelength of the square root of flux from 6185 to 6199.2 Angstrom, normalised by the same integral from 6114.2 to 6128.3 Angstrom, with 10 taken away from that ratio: -9.01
